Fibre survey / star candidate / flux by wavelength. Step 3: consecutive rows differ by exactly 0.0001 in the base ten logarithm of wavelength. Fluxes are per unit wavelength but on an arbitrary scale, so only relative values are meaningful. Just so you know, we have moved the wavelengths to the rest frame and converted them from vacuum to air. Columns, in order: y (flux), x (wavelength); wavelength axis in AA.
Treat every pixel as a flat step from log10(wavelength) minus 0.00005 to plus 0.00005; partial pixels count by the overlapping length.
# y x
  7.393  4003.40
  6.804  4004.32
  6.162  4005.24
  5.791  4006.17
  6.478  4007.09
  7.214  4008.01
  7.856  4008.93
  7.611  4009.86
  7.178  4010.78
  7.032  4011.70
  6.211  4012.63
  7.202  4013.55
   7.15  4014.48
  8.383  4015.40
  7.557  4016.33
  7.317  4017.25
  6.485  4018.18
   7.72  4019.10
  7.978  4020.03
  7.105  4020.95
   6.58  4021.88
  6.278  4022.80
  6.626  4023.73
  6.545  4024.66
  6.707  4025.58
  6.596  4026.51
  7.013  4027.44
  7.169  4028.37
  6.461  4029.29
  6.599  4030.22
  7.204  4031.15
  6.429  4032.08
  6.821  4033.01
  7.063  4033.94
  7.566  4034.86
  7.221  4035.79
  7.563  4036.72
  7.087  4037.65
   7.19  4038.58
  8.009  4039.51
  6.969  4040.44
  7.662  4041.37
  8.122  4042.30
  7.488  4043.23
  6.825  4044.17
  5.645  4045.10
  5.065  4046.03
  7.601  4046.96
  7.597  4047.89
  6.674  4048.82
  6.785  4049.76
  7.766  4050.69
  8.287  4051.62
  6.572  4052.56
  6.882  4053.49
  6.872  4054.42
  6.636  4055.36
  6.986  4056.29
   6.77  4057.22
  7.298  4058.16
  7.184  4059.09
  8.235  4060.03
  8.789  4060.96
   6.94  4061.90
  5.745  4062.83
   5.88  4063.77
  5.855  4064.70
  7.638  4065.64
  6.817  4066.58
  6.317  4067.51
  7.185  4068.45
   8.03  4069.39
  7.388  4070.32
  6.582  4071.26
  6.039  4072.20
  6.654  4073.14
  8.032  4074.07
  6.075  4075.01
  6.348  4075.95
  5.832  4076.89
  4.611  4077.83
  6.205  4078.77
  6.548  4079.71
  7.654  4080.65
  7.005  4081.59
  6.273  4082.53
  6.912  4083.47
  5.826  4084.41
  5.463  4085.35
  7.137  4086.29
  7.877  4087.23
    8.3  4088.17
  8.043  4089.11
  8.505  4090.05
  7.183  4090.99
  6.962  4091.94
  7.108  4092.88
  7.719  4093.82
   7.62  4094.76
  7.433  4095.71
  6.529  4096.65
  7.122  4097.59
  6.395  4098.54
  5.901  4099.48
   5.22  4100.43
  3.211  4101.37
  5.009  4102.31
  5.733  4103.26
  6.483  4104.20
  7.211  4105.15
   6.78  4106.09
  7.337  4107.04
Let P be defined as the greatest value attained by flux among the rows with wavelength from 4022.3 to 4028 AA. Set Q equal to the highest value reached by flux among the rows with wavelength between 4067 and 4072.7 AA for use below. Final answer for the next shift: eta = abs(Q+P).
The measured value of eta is 15.0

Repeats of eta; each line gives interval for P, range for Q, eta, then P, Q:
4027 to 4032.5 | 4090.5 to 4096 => 14.9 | 7.204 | 7.719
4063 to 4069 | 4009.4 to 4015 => 15.2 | 7.638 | 7.611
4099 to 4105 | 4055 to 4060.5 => 14.7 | 6.483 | 8.235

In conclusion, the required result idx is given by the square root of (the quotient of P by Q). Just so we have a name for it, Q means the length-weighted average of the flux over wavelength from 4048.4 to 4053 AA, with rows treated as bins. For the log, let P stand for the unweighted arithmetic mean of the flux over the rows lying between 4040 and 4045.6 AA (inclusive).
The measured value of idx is 0.994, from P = 7.1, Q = 7.21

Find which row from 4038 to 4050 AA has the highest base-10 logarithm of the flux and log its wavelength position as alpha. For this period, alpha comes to 4042.30 AA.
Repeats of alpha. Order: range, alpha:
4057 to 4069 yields 4060.96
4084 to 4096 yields 4090.05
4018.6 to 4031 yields 4020.03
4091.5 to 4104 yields 4093.82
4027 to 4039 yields 4034.86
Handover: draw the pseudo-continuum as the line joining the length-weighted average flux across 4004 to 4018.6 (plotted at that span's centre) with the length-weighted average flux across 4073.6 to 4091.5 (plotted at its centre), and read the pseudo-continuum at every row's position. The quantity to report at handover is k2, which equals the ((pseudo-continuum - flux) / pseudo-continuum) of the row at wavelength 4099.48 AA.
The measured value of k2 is 0.13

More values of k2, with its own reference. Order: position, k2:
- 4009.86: -0.08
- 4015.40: -0.19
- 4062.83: 0.17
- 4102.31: 0.26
